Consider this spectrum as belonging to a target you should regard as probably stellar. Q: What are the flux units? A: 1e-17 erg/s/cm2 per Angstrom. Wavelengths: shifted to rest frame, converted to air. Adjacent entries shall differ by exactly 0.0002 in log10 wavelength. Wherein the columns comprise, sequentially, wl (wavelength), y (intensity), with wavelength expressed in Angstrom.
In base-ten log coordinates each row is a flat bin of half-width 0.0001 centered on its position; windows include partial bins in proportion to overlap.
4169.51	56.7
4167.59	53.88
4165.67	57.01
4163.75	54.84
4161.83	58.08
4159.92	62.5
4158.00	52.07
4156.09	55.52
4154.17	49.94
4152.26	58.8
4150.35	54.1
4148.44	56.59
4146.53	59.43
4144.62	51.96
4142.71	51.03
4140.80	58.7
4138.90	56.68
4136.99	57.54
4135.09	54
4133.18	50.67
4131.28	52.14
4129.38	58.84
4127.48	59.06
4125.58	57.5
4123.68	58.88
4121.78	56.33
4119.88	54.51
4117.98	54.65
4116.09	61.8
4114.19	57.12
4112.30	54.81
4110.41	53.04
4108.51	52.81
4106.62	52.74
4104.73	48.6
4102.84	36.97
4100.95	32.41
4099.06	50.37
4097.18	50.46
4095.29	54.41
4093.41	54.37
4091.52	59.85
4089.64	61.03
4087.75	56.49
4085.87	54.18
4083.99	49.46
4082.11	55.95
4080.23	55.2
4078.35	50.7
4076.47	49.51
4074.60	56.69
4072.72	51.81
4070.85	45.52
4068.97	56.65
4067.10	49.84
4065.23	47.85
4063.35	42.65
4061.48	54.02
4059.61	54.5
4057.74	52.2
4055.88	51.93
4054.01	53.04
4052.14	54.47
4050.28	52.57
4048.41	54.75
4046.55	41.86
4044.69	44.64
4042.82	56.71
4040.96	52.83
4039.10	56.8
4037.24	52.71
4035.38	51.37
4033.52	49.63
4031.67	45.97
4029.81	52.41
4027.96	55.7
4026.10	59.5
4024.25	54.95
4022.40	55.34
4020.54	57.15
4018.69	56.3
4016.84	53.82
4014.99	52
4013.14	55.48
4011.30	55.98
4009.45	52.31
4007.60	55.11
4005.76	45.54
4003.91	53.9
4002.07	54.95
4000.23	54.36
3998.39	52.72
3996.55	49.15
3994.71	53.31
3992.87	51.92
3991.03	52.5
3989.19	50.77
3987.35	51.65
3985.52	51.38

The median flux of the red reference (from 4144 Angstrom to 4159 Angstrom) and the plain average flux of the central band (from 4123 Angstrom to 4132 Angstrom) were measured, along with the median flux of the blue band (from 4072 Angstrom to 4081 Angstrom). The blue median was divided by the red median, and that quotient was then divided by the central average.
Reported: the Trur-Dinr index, 0.0165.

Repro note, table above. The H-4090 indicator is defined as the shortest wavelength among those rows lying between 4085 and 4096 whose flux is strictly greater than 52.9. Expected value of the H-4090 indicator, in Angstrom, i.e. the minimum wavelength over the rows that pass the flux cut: 4085.87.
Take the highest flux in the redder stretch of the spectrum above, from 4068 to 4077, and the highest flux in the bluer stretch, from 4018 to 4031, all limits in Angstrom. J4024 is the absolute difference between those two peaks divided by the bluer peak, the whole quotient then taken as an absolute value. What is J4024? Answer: 0.05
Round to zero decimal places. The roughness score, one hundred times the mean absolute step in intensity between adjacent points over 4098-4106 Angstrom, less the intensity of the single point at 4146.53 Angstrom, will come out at 1079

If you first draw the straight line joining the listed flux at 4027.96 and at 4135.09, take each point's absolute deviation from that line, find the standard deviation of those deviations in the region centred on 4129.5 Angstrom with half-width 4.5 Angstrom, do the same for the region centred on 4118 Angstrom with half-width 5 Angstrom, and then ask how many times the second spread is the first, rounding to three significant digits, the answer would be 2.40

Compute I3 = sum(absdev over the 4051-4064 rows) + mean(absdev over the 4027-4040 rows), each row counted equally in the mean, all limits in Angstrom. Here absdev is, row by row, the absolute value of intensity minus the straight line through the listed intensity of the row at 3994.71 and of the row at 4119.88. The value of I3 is 20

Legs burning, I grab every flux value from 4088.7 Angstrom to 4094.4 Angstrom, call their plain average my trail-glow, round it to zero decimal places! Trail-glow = 58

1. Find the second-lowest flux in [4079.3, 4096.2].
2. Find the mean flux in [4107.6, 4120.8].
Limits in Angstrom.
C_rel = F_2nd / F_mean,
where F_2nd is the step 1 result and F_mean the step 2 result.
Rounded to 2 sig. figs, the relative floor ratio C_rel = 0.98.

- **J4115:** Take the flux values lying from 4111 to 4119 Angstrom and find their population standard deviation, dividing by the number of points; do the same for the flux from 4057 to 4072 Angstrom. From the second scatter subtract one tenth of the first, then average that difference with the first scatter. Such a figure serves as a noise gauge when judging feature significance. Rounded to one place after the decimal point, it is 3.6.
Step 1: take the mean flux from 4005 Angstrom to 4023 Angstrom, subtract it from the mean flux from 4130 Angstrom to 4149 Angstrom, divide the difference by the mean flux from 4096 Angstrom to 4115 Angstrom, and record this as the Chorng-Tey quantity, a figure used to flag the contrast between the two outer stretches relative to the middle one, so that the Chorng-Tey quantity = 0.020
